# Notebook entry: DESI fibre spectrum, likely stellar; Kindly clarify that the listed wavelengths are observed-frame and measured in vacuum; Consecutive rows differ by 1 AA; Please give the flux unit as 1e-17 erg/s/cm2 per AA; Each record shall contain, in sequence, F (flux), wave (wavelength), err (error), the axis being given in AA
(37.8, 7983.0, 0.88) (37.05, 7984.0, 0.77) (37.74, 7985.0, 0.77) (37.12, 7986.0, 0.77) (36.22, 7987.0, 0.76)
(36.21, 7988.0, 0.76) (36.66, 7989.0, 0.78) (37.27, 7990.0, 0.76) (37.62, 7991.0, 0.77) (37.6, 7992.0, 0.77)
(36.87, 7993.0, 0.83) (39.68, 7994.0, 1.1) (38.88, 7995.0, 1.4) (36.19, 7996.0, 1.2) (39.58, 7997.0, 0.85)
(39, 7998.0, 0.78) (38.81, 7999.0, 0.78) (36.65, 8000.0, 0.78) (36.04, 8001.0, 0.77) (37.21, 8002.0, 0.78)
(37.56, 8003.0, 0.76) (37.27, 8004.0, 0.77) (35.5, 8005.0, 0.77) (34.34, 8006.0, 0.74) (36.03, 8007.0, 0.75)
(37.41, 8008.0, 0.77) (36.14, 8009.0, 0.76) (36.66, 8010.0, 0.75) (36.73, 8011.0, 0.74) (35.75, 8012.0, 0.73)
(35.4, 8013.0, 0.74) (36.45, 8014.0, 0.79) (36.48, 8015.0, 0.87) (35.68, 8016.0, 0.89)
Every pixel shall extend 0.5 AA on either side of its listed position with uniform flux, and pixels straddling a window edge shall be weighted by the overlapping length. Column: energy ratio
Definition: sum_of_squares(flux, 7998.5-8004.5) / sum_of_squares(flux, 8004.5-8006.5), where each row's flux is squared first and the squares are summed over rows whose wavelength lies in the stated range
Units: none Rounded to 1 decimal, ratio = 3.4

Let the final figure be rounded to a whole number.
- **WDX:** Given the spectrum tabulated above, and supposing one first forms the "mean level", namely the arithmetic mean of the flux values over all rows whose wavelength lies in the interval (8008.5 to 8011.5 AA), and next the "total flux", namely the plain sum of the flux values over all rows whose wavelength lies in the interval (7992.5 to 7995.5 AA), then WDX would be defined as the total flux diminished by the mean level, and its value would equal 79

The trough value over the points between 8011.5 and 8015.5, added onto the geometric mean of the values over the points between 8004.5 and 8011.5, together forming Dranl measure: 71.5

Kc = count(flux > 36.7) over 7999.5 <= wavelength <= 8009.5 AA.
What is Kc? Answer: 4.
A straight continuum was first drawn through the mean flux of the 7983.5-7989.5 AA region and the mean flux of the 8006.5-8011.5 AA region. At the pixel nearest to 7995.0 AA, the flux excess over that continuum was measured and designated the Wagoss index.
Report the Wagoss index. 2.1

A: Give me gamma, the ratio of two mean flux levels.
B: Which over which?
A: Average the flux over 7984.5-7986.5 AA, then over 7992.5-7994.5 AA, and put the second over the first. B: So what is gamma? 1.023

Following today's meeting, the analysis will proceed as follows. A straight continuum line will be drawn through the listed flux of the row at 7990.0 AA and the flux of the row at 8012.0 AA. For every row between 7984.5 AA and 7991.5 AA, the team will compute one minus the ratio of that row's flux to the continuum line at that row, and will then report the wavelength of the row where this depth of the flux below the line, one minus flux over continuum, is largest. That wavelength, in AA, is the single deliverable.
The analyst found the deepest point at 7987.0 AA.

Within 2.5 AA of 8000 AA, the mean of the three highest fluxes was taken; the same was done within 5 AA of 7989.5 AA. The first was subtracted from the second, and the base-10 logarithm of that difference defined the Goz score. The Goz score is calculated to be -2.2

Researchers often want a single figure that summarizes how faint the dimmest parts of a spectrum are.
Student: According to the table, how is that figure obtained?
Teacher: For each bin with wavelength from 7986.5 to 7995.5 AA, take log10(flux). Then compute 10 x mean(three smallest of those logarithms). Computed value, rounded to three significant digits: 15.6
